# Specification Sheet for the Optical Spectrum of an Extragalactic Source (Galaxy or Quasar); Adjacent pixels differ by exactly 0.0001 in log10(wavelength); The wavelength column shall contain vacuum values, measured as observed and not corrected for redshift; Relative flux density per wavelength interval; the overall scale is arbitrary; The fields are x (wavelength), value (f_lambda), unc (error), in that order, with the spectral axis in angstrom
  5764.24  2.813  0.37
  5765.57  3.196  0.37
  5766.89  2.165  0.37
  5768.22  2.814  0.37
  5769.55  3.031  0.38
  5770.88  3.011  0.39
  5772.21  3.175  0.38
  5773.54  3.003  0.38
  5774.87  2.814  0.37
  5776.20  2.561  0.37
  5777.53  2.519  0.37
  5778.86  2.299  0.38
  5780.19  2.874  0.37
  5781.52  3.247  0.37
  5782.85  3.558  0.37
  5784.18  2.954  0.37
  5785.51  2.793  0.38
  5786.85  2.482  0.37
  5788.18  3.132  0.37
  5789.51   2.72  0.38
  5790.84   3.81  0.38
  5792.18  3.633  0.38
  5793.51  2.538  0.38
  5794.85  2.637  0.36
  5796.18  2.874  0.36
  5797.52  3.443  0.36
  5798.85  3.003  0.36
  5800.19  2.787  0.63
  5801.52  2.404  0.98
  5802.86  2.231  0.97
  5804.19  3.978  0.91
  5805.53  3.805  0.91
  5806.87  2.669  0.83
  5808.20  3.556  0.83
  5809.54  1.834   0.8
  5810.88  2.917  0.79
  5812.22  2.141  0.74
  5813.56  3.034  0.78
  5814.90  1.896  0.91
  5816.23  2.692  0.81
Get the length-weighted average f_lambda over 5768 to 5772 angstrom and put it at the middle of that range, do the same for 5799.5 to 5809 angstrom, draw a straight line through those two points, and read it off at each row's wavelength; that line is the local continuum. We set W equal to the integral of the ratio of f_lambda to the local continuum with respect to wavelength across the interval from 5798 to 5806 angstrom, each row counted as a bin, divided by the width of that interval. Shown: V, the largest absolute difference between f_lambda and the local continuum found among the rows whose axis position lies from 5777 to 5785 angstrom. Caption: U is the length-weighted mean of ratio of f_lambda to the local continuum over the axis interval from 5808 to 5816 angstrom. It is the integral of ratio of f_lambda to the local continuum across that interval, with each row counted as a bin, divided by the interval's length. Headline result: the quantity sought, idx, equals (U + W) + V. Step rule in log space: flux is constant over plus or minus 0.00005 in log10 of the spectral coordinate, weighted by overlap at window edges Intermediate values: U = 0.82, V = 0.71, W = 1.00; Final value 2.52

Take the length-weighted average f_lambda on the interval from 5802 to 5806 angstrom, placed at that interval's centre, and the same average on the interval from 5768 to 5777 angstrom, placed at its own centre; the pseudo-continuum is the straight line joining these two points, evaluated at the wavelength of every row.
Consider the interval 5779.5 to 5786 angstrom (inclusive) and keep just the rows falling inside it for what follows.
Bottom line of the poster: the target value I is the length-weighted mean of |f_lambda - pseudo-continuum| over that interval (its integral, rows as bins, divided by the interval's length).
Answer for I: 0.3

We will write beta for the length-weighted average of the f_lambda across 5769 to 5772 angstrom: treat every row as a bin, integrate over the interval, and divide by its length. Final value 3.0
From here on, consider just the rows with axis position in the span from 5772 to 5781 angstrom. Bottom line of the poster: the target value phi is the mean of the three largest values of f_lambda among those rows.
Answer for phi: 3.02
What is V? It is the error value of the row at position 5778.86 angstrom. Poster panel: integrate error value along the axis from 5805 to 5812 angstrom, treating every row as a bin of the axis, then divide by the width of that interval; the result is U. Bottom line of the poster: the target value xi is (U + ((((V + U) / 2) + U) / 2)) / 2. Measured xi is 0.77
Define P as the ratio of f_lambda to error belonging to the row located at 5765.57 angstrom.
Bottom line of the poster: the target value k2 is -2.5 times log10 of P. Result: -2.3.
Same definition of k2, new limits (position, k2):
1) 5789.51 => -2.1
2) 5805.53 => -1.6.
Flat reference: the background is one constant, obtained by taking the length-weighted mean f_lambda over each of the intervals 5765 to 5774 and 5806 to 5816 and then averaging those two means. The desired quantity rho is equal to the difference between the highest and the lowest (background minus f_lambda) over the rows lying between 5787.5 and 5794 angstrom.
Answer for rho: 1.27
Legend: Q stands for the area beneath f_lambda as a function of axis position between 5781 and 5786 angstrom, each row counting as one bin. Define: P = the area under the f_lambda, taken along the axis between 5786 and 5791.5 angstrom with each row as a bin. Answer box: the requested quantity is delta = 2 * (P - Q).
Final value 2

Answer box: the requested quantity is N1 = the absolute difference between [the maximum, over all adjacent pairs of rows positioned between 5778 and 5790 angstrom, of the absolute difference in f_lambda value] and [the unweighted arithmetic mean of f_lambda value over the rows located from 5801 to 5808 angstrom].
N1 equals 2.4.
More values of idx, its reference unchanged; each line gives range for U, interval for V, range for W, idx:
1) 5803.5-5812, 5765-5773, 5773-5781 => 2.72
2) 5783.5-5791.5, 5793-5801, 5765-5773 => 2.45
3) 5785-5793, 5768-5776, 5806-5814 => 2.09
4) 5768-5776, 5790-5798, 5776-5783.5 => 2.73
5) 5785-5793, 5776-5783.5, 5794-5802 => 2.67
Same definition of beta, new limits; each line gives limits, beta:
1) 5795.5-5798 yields 3.1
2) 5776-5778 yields 2.5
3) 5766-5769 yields 2.6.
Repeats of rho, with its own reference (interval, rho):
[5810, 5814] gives 0.89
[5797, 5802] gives 1.04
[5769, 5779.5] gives 0.88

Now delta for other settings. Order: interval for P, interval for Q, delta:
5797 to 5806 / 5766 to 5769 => 40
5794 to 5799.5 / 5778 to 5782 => 11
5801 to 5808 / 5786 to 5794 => -6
